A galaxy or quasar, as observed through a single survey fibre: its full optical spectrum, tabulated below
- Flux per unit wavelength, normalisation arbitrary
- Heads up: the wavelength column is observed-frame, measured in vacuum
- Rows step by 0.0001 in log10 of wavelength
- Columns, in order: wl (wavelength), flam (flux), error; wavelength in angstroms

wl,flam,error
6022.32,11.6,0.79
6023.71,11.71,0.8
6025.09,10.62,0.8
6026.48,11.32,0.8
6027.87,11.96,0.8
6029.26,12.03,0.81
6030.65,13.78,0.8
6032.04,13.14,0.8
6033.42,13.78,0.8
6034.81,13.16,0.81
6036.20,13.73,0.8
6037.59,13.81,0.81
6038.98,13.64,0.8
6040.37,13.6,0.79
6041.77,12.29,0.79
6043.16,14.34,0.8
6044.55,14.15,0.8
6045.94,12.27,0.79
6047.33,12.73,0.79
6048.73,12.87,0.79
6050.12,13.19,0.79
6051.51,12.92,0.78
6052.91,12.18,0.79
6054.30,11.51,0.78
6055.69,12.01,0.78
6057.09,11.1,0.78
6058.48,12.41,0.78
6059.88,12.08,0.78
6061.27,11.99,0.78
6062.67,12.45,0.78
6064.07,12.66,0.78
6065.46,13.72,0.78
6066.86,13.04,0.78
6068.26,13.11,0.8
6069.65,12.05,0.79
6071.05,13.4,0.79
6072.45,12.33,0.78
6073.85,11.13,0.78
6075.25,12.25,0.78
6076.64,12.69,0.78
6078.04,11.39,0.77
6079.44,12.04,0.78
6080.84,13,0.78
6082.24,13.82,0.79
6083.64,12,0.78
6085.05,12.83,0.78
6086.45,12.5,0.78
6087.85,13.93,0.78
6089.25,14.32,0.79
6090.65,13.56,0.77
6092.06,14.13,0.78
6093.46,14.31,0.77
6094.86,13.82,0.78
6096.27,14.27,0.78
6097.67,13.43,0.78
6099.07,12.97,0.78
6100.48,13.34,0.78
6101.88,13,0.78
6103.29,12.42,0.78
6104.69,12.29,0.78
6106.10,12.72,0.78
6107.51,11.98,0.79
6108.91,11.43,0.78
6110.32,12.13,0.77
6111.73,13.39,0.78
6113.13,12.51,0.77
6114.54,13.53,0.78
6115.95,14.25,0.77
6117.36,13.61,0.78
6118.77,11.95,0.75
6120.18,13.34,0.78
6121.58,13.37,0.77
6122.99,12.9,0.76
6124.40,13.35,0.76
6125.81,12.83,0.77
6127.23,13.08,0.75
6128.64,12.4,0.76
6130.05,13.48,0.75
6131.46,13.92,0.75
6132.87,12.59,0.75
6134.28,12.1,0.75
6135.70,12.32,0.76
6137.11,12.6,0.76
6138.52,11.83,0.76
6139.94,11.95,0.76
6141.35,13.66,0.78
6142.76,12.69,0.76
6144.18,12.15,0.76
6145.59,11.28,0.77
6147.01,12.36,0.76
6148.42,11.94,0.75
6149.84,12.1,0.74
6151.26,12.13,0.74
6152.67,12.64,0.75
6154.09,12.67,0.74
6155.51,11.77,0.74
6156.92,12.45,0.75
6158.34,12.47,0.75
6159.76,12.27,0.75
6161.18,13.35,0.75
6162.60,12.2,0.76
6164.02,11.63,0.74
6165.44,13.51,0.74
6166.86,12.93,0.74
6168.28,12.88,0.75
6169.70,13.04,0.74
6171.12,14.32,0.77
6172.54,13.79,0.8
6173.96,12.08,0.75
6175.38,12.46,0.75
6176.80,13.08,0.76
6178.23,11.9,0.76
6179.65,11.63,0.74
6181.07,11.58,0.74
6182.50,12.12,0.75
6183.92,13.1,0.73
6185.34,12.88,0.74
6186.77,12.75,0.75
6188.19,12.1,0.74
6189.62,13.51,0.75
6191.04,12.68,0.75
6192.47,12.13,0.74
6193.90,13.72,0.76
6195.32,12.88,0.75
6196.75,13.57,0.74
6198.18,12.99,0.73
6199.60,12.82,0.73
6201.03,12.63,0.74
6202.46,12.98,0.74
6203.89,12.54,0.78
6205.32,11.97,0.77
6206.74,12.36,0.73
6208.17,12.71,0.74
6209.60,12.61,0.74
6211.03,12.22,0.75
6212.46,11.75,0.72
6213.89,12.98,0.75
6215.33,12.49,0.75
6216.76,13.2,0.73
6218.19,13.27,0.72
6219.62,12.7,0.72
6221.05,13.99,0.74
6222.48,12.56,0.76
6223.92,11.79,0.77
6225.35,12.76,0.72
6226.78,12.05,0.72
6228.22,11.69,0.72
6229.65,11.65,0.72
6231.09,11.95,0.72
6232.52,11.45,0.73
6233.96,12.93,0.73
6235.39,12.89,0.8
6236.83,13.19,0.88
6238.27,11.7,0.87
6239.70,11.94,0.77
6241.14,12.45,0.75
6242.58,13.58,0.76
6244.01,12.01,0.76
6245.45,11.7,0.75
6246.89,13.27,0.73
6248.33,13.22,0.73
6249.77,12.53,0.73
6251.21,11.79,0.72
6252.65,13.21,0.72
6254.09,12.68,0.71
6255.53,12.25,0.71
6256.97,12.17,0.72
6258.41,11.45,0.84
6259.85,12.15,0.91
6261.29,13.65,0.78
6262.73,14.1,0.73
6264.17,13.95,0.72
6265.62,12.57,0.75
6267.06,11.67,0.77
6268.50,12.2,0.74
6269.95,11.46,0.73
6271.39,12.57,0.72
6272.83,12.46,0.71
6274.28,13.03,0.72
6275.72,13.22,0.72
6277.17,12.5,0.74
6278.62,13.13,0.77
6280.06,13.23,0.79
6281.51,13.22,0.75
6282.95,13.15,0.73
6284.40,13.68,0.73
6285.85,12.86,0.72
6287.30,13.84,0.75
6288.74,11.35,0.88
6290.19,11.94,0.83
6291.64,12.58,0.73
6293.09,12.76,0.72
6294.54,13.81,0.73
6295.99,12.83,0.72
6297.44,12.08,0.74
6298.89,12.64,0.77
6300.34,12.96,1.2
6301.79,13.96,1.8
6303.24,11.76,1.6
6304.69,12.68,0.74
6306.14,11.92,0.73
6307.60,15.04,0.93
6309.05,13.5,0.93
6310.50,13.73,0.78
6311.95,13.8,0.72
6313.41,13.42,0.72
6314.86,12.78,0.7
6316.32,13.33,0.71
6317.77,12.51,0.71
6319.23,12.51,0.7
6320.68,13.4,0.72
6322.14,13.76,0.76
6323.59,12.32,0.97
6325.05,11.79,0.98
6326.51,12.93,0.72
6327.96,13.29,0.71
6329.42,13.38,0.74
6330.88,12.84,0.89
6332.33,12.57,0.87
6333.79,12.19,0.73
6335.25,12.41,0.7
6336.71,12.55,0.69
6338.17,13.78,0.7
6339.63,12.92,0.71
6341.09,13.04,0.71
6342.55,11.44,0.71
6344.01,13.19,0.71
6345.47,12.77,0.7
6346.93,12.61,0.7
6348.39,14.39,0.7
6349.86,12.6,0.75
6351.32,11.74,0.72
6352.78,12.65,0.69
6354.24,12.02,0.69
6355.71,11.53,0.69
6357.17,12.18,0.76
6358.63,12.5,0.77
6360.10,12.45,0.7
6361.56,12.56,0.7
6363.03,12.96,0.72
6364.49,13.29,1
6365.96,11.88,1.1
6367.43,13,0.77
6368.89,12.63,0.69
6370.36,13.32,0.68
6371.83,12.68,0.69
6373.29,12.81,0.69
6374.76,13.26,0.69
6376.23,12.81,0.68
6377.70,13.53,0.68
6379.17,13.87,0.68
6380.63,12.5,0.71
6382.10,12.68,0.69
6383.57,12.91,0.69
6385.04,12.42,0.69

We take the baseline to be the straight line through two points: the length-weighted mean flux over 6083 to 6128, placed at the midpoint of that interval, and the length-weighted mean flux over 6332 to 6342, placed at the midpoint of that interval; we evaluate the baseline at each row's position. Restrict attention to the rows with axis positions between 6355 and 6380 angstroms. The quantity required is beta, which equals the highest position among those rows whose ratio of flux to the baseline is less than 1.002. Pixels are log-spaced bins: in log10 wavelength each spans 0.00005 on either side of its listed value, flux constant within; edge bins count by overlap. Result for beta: 6371.83 angstroms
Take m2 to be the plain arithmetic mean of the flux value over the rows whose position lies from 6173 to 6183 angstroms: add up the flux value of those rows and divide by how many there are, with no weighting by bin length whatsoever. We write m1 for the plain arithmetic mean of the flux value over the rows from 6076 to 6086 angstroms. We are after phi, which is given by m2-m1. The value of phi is -0.4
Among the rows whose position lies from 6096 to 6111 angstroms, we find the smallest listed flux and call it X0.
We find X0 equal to 11.43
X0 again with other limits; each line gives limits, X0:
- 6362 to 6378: 11.88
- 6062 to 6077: 11.13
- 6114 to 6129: 11.95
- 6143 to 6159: 11.28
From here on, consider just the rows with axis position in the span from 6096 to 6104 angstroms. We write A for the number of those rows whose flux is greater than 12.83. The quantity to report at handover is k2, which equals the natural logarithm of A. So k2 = 1.61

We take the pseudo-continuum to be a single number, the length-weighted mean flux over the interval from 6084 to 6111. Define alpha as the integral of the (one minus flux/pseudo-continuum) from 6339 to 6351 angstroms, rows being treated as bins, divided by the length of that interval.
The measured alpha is 0.02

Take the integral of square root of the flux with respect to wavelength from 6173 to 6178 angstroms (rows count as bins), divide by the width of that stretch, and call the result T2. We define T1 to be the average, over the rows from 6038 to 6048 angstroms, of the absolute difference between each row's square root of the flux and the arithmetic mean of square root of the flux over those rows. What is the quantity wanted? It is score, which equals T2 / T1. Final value 35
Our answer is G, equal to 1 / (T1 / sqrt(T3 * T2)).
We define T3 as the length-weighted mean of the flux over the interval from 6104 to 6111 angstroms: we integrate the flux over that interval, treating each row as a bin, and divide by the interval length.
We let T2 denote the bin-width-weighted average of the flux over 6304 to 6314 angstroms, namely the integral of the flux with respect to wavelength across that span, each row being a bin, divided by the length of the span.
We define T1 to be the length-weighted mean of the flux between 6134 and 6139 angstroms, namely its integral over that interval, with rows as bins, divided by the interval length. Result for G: 1.04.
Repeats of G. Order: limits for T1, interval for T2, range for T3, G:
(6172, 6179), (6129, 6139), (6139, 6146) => 0.99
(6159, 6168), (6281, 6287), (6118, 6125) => 1.04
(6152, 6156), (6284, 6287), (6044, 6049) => 1.06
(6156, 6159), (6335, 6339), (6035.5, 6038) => 1.07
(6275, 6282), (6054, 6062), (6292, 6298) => 0.95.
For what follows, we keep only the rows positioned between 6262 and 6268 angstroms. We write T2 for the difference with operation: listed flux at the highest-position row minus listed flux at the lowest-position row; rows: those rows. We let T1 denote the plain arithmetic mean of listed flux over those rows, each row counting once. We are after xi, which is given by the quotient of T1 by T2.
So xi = -5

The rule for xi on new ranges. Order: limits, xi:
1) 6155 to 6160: 24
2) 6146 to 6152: -53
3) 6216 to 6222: 17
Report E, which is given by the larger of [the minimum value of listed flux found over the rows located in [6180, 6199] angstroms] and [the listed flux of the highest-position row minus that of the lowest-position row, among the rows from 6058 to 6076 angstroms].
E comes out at 11.6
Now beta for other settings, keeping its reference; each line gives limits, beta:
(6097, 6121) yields 6118.77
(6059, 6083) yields 6080.84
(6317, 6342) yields 6336.71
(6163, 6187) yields 6186.77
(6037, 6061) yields 6059.88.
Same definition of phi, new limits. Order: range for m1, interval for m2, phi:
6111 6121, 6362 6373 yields -0.4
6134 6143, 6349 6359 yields -0.3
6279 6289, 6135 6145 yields -0.6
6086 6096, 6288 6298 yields -1.3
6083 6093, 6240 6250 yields -0.6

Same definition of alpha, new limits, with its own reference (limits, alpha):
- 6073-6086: 0.06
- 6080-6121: 0.00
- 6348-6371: 0.04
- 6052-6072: 0.05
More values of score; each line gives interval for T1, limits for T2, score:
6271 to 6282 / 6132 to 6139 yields 82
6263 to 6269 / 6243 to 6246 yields 37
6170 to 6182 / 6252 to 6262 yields 30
